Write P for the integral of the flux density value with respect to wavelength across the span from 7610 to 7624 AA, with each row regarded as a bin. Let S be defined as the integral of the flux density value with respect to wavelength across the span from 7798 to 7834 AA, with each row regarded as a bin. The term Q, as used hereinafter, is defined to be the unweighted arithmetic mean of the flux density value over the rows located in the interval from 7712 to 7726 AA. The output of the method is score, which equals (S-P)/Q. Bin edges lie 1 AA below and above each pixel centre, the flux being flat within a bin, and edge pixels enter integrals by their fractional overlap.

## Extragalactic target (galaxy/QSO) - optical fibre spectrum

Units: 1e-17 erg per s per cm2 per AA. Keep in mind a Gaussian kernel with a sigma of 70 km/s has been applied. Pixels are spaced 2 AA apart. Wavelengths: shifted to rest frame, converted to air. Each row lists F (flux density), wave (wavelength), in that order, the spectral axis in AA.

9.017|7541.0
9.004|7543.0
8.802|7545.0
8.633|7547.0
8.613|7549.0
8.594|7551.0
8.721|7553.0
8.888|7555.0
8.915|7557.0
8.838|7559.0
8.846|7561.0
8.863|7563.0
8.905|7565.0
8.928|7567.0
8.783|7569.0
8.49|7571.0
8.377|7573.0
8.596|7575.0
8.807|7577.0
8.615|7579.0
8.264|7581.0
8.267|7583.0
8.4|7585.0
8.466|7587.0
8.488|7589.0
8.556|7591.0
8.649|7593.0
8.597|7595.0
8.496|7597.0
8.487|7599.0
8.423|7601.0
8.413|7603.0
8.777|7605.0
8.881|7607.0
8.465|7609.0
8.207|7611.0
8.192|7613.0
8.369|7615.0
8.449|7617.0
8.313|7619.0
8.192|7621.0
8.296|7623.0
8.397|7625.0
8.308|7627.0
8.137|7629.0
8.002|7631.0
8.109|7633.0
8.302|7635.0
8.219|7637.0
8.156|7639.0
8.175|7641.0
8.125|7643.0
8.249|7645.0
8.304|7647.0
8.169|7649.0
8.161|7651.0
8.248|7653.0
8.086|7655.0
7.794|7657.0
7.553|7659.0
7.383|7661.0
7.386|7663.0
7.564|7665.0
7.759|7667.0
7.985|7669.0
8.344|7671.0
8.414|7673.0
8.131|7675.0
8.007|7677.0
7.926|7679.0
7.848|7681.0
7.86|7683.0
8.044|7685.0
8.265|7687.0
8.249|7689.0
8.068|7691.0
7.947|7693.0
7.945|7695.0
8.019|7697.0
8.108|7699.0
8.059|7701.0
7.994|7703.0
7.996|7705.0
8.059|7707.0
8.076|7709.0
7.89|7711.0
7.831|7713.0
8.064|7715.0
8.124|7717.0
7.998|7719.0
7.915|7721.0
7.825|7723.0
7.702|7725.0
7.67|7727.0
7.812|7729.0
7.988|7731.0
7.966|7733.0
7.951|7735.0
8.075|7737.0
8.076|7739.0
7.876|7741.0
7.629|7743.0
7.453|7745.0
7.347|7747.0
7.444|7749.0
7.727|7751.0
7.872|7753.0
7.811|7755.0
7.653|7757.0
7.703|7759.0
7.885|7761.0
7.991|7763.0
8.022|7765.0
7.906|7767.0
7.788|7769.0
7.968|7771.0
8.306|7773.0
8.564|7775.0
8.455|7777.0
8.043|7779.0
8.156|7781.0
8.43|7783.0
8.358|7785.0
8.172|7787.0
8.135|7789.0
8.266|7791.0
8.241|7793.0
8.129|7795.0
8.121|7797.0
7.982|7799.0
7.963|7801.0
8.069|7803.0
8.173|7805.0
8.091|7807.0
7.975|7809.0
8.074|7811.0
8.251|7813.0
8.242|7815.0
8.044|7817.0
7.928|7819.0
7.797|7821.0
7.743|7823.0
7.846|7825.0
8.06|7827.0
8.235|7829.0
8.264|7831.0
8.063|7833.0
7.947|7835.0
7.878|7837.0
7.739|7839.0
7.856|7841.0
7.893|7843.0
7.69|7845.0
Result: 22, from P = 116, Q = 7.92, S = 290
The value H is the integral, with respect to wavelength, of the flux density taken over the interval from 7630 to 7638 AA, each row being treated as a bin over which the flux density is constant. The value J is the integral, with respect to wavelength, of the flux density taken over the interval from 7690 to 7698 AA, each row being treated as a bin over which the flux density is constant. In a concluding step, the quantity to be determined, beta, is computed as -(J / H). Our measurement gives -0.98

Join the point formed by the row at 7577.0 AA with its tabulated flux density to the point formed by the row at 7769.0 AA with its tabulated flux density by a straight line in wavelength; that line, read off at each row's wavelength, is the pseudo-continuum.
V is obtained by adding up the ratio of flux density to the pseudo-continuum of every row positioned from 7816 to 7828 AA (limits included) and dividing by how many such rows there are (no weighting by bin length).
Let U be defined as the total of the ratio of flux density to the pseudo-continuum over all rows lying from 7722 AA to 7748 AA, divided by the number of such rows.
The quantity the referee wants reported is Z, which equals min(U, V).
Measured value 0.979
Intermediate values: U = 0.98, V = 1.05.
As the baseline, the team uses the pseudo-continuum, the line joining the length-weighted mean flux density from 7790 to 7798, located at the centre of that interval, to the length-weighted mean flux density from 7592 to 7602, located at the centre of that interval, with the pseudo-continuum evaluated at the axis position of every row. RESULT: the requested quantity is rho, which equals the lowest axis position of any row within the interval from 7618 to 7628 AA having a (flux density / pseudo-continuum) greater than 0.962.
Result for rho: 7619.0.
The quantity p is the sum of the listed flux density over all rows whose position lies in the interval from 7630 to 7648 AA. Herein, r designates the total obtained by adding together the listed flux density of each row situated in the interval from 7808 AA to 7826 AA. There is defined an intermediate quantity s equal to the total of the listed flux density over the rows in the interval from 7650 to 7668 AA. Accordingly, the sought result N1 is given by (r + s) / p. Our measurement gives 1.93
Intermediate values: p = 73.6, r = 72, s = 69.9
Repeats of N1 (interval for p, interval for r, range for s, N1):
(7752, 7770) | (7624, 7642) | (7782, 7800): 2.09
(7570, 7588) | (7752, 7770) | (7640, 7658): 1.89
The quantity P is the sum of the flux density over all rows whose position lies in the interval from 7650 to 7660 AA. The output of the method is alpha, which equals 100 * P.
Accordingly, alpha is 3984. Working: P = 39.8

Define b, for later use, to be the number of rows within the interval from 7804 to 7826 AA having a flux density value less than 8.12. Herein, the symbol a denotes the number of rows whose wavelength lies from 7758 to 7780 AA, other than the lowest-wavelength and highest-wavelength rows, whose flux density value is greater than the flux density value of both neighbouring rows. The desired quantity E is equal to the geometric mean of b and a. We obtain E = 4.0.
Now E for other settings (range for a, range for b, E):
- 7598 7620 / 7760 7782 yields 3.7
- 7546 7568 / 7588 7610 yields 0.0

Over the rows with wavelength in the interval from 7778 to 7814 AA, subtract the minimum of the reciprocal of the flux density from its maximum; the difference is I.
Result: 0.007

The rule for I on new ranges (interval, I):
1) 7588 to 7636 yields 0.012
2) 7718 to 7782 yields 0.019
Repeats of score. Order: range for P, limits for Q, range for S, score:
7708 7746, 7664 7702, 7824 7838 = -23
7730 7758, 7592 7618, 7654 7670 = -11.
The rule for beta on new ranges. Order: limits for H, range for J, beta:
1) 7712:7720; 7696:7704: -1.01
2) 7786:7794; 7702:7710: -0.98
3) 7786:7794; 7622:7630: -1.01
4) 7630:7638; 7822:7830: -0.98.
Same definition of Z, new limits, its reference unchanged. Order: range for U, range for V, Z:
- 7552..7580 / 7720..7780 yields 0.988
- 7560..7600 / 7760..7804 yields 0.978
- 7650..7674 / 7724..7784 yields 0.944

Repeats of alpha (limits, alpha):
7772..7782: 4152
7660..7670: 3808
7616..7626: 4165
